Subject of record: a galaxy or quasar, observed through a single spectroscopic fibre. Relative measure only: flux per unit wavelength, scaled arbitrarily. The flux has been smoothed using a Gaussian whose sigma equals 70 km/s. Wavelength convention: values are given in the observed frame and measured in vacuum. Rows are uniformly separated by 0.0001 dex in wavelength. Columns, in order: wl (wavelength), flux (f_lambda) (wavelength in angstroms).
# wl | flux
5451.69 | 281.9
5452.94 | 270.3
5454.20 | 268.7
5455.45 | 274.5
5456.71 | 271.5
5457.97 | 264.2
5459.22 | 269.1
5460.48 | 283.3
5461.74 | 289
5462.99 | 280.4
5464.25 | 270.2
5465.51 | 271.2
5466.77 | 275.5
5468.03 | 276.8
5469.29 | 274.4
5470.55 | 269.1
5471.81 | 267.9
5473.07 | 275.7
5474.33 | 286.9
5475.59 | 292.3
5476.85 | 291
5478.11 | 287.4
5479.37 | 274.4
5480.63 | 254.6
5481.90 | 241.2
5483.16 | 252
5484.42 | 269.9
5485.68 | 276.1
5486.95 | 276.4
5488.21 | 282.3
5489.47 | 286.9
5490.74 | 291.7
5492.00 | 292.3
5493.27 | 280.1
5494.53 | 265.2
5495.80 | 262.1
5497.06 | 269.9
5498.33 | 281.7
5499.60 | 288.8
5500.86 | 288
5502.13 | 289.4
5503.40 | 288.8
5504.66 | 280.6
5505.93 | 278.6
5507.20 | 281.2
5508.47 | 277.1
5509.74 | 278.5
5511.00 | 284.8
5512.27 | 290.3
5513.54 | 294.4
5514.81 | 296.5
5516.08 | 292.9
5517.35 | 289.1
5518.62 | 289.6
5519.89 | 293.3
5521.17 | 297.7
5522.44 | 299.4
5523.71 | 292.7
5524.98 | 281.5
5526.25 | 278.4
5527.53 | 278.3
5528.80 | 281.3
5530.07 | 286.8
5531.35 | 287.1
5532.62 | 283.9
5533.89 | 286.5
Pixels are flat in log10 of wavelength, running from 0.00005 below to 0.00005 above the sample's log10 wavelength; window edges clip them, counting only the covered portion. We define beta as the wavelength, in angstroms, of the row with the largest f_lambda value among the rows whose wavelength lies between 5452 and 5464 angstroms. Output 5461.74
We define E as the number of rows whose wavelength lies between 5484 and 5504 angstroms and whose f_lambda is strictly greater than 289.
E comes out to 3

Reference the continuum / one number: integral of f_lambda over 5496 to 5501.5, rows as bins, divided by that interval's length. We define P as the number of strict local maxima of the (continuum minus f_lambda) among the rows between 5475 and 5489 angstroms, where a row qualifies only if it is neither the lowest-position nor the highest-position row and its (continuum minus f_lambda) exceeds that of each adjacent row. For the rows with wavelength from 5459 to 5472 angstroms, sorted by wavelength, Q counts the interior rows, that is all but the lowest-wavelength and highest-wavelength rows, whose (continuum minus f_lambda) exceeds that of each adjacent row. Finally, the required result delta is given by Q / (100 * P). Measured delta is 0.0100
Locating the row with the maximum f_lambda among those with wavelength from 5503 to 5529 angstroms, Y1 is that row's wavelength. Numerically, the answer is 5522.44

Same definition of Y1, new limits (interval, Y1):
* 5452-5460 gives 5455.45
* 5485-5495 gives 5492.00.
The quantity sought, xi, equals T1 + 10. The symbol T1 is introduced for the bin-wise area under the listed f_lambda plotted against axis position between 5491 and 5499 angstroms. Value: 2218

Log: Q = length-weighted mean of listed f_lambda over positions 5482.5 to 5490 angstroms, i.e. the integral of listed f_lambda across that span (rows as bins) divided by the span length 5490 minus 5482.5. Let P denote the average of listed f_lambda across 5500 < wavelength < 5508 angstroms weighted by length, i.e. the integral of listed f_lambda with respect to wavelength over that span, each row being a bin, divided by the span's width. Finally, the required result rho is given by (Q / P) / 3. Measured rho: 0.321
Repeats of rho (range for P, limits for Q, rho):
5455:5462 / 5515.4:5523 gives 0.356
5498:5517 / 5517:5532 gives 0.335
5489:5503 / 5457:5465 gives 0.327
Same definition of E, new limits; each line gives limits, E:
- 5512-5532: 10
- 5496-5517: 5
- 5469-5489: 2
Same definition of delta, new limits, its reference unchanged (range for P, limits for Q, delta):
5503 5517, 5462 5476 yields 0.0100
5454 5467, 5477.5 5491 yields 0.0050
